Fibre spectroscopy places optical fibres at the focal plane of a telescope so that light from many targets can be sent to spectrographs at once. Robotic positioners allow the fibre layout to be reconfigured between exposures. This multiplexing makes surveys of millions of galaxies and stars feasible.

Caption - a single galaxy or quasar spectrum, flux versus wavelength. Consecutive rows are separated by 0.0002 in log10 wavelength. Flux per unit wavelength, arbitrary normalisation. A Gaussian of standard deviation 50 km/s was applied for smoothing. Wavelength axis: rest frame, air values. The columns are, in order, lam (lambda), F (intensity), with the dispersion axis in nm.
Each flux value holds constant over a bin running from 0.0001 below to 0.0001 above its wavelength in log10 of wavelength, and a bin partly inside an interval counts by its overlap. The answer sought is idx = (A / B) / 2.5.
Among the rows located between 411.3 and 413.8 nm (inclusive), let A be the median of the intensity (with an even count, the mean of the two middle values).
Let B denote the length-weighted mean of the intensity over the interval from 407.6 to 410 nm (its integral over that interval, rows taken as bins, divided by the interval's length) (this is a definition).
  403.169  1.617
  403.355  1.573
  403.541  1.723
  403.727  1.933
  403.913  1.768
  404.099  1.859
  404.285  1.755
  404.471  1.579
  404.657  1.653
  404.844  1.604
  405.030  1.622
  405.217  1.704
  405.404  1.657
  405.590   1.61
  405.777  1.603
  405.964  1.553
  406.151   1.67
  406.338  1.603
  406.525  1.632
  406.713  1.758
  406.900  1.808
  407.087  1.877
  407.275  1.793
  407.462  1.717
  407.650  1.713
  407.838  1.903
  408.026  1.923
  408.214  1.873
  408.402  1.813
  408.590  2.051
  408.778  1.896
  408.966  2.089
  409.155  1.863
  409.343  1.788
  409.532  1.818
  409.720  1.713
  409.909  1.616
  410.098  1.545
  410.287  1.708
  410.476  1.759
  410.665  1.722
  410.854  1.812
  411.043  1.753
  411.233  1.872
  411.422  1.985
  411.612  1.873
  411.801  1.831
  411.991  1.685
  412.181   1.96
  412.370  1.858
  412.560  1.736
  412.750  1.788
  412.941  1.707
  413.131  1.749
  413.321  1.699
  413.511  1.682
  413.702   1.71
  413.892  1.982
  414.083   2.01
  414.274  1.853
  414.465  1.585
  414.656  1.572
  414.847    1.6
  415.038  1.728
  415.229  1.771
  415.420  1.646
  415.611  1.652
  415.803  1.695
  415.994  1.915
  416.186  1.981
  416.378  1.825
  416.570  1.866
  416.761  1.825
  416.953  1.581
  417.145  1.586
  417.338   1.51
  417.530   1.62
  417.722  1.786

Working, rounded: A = 1.75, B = 1.85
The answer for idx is 0.377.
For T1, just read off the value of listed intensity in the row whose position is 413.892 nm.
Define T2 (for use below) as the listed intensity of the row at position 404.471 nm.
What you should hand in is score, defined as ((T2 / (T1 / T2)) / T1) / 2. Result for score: 0.32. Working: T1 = 1.982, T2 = 1.579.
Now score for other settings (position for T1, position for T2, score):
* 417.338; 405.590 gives 0.57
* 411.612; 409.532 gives 0.47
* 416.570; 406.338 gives 0.37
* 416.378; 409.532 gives 0.50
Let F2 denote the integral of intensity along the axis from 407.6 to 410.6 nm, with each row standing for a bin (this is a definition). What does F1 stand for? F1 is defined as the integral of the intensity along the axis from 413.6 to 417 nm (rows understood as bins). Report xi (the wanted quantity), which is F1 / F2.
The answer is 1.10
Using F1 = 6.0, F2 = 5.5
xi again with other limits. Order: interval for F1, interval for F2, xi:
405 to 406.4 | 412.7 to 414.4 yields 0.75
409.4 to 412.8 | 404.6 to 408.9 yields 0.81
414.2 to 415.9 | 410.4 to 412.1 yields 0.93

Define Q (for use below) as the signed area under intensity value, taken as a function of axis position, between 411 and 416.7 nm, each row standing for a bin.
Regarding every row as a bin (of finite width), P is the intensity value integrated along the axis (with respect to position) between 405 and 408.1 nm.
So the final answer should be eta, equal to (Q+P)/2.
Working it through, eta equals 7.7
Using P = 5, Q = 10.2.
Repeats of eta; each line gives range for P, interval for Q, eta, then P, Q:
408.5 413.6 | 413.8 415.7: 6.2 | 9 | 3.3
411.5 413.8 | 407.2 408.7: 3.4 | 4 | 2.8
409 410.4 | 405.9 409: 4.0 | 2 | 5.6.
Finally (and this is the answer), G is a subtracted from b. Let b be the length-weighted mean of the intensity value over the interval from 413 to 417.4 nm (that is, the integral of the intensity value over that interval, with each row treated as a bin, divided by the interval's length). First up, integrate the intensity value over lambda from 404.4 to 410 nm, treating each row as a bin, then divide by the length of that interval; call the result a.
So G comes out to -0.01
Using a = 1.75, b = 1.74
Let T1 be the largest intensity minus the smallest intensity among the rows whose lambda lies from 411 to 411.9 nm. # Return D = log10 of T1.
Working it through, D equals -0.63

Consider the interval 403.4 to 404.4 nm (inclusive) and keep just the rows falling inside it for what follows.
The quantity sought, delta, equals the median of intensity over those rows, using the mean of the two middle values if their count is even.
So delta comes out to 1.77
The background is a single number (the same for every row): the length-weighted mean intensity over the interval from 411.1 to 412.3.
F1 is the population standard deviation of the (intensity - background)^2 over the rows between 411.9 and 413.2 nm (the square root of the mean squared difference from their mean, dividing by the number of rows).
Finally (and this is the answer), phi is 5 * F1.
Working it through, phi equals 0.05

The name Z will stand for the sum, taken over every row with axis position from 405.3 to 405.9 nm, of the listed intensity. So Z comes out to 4.87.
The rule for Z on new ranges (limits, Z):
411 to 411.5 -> 5.61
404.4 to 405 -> 4.84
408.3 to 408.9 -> 5.76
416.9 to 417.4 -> 4.68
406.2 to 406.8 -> 4.99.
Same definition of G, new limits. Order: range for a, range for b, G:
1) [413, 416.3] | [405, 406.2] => -0.12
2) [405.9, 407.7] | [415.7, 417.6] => 0.03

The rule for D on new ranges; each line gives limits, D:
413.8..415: -0.36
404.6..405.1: -1.31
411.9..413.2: -0.56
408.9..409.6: -0.52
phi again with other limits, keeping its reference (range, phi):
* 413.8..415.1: 0.16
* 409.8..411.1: 0.16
